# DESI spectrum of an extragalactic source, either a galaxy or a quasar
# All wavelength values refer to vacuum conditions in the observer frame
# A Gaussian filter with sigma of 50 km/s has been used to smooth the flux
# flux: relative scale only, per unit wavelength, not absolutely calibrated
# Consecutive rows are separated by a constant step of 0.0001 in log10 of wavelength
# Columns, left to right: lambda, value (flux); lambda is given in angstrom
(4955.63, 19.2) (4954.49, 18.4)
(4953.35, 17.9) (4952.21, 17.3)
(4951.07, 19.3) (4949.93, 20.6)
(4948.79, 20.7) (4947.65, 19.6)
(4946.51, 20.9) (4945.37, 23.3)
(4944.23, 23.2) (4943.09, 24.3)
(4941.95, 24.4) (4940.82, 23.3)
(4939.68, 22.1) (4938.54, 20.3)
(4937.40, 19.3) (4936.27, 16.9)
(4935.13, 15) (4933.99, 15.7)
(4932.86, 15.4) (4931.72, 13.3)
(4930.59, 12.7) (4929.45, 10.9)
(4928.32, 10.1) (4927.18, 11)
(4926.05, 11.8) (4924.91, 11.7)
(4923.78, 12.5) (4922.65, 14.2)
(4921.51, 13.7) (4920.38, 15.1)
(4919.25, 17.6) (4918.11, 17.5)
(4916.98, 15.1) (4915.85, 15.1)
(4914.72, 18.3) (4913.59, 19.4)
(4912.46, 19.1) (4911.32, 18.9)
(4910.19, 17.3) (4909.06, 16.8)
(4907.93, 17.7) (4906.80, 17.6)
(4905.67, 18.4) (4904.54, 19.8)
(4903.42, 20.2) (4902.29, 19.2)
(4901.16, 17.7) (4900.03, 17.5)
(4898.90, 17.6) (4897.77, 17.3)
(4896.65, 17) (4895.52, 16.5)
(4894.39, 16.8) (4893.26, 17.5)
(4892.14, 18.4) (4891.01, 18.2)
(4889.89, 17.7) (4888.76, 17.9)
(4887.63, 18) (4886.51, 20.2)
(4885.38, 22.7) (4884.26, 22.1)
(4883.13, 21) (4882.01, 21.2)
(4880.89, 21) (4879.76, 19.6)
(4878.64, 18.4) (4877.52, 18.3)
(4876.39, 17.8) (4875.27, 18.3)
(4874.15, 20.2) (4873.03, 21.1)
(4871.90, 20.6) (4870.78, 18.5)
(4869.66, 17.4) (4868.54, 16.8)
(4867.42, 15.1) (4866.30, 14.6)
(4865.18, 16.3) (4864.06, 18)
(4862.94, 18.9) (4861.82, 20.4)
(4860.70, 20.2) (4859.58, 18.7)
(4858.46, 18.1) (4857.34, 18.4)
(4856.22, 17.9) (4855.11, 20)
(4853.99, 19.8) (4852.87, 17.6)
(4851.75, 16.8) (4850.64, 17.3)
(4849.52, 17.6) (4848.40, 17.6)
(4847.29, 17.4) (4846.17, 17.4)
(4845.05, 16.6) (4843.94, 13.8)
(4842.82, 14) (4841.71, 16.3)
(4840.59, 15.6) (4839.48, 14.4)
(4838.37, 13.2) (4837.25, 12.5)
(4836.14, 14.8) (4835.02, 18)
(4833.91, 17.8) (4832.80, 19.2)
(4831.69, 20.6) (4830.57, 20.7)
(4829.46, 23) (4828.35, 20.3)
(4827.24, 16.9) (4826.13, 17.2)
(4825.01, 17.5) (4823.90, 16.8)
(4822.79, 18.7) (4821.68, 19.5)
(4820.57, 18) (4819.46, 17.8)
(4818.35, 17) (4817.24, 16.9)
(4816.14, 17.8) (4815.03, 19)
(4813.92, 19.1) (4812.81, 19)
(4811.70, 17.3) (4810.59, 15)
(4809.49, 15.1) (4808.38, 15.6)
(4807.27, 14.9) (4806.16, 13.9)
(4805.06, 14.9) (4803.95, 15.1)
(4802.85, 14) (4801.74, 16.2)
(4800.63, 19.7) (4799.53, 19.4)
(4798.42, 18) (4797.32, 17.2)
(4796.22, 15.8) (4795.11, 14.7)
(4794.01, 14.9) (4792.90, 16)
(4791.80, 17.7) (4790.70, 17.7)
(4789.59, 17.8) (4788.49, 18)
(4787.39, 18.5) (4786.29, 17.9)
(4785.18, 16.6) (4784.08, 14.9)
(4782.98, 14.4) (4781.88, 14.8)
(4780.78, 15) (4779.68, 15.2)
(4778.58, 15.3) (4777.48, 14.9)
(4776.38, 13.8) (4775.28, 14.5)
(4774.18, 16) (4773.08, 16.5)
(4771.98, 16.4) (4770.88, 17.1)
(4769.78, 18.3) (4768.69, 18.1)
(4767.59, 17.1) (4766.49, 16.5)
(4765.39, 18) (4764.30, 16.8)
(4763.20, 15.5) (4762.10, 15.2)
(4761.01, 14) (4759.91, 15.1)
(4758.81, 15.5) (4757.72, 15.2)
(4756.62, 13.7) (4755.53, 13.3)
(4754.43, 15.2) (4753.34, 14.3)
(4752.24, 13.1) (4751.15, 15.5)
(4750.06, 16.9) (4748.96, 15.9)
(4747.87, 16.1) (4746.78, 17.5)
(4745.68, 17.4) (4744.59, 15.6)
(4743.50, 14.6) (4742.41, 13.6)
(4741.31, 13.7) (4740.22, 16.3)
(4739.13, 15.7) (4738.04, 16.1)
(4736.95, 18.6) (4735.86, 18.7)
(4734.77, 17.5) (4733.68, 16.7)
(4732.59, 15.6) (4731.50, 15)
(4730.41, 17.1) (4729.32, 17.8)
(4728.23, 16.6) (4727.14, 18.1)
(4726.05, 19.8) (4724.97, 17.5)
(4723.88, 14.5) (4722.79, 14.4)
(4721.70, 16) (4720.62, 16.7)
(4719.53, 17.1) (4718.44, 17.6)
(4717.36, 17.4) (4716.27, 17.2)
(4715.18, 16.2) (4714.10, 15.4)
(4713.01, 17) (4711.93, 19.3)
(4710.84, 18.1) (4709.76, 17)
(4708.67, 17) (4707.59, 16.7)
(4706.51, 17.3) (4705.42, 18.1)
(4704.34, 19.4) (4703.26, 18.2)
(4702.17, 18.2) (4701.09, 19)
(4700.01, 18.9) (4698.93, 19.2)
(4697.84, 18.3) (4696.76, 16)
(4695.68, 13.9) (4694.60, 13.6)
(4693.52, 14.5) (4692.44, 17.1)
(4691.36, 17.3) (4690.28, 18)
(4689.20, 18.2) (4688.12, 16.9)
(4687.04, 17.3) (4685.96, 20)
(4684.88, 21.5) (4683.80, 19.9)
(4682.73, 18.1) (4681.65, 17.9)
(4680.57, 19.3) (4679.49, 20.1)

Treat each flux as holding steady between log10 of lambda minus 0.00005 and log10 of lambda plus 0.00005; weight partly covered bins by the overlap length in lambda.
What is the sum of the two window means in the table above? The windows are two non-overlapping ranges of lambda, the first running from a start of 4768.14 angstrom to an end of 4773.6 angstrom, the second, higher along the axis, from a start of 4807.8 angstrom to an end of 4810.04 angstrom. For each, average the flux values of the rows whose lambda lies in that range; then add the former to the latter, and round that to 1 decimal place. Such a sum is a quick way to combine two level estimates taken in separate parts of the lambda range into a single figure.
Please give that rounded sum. 32.6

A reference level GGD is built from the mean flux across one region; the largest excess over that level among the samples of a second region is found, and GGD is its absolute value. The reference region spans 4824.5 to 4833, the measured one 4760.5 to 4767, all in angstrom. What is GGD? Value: 1.4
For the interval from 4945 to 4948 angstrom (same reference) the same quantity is 3.9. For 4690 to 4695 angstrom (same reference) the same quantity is 1.4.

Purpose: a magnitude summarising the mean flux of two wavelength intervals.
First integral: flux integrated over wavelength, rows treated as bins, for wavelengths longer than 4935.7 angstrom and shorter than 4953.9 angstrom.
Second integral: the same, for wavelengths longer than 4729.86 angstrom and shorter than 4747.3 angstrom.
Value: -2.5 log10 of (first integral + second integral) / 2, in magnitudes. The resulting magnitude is -6.3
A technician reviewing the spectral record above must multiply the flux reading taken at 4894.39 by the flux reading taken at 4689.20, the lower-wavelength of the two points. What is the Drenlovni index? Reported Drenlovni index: 306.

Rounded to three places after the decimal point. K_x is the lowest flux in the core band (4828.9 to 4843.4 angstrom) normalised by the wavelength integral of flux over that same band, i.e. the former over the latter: 0.051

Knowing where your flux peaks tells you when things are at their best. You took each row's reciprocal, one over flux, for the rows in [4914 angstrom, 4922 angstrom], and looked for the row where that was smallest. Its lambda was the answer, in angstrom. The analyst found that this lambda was 4914.72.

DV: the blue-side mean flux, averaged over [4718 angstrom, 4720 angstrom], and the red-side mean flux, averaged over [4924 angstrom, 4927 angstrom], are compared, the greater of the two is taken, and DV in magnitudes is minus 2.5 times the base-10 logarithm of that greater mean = -3.10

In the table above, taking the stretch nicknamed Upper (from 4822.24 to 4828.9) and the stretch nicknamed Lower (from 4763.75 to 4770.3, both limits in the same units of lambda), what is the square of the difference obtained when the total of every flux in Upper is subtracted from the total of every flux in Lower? 7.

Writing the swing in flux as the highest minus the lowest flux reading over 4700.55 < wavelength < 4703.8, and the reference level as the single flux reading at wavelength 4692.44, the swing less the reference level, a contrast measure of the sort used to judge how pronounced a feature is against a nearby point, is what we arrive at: -16.3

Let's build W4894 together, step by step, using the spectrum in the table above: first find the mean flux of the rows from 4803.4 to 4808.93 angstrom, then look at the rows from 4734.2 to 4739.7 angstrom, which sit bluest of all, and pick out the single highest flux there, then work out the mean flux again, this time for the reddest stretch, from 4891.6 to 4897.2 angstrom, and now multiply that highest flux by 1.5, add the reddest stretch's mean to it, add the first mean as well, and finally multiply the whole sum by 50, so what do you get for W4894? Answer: 3008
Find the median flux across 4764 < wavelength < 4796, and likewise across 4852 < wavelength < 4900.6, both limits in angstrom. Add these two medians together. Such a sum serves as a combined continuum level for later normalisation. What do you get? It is 34.8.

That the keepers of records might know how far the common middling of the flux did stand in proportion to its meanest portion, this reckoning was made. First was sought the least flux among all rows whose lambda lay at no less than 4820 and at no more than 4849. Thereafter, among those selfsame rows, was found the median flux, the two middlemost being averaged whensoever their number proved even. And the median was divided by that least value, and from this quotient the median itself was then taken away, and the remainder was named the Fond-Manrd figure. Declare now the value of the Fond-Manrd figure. -16.0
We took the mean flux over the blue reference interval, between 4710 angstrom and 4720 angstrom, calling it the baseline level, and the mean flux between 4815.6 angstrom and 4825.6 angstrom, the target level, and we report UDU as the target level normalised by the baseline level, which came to 1.03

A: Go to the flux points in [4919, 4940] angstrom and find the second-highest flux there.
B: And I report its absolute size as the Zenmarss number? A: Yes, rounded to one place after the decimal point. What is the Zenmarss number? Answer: 20.3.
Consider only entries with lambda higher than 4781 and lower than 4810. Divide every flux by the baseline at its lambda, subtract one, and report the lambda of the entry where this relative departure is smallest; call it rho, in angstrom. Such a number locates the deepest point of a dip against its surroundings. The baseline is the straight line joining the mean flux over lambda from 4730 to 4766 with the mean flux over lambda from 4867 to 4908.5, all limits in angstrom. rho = 4806.16 angstrom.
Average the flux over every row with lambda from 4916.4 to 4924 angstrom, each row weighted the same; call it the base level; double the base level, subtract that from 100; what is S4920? 70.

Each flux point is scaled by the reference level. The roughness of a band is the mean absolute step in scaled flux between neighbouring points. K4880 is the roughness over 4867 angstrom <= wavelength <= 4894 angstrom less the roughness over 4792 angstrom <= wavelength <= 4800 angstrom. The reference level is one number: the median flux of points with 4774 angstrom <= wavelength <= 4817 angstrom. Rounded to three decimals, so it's -0.005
